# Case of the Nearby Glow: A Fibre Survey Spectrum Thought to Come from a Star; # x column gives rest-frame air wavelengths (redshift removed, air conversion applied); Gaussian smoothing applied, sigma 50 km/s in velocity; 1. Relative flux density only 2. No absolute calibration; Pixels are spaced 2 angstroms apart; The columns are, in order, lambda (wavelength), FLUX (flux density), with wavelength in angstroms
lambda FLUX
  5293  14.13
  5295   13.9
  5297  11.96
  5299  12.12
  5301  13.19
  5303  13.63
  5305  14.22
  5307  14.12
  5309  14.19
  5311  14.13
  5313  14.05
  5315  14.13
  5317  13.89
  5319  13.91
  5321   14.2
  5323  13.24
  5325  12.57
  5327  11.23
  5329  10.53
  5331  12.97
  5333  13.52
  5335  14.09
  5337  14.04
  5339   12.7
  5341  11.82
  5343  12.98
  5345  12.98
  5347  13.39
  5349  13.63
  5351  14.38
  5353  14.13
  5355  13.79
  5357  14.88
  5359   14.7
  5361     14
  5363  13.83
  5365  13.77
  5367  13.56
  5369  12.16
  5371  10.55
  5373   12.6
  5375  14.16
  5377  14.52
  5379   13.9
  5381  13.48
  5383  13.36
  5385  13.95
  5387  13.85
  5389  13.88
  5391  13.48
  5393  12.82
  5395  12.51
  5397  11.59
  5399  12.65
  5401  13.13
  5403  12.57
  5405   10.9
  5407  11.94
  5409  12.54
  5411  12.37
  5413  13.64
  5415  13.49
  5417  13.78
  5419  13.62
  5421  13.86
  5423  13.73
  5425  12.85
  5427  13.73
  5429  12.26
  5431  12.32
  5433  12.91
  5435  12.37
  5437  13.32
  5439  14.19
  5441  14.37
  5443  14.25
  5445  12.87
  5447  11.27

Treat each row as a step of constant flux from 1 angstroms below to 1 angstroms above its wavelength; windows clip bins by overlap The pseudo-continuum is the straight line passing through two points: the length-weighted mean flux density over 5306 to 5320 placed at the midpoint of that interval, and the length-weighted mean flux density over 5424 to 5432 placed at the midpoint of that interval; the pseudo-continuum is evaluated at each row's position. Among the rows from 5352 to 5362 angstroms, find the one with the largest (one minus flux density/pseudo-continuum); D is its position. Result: 5355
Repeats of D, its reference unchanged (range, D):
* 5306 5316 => 5313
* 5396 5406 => 5405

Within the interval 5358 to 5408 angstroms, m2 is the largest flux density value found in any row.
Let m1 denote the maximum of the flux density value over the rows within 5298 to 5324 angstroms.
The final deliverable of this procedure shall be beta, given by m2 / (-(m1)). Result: -1.03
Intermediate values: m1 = 14.22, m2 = 14.7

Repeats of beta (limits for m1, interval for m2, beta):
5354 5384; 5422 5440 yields -0.95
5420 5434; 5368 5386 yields -1.05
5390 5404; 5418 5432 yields -1.03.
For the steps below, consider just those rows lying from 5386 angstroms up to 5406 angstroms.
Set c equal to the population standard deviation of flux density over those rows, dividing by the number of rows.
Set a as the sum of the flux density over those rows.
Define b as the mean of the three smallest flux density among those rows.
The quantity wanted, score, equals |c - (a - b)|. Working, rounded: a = 127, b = 11.7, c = 0.9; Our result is 115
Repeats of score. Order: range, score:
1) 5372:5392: 124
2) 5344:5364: 126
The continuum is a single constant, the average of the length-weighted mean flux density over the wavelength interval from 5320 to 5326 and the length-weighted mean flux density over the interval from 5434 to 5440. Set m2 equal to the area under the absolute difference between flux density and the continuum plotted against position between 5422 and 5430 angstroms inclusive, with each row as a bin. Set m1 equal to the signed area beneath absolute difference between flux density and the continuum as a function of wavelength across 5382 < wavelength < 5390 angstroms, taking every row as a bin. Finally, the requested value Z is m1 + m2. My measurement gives 8.3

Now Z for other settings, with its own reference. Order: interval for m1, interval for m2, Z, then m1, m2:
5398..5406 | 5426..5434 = 13.8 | 8.0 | 5.7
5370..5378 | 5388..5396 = 15.1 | 11.1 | 4.1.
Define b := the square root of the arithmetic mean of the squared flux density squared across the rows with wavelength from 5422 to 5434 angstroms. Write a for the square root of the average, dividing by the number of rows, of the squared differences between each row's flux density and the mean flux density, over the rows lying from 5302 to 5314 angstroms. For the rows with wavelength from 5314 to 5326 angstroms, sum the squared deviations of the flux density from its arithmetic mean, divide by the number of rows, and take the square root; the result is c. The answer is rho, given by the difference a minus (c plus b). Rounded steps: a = 0.20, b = 169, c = 0.6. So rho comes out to -170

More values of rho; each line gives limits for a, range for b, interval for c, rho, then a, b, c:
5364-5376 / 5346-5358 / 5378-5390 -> -197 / 1.22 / 198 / 0.2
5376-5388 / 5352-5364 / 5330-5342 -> -203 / 0.37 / 203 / 0.8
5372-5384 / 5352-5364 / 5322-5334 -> -203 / 0.62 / 203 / 1.1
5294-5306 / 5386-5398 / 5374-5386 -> -171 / 0.86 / 172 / 0.4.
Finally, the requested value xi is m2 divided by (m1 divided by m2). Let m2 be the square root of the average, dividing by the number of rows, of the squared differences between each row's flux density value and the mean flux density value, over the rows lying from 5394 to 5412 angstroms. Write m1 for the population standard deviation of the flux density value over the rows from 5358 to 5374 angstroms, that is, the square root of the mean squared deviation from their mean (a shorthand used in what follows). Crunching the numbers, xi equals 0.32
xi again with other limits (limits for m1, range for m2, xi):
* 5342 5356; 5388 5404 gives 0.84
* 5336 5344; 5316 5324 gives 0.16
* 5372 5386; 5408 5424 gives 0.51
